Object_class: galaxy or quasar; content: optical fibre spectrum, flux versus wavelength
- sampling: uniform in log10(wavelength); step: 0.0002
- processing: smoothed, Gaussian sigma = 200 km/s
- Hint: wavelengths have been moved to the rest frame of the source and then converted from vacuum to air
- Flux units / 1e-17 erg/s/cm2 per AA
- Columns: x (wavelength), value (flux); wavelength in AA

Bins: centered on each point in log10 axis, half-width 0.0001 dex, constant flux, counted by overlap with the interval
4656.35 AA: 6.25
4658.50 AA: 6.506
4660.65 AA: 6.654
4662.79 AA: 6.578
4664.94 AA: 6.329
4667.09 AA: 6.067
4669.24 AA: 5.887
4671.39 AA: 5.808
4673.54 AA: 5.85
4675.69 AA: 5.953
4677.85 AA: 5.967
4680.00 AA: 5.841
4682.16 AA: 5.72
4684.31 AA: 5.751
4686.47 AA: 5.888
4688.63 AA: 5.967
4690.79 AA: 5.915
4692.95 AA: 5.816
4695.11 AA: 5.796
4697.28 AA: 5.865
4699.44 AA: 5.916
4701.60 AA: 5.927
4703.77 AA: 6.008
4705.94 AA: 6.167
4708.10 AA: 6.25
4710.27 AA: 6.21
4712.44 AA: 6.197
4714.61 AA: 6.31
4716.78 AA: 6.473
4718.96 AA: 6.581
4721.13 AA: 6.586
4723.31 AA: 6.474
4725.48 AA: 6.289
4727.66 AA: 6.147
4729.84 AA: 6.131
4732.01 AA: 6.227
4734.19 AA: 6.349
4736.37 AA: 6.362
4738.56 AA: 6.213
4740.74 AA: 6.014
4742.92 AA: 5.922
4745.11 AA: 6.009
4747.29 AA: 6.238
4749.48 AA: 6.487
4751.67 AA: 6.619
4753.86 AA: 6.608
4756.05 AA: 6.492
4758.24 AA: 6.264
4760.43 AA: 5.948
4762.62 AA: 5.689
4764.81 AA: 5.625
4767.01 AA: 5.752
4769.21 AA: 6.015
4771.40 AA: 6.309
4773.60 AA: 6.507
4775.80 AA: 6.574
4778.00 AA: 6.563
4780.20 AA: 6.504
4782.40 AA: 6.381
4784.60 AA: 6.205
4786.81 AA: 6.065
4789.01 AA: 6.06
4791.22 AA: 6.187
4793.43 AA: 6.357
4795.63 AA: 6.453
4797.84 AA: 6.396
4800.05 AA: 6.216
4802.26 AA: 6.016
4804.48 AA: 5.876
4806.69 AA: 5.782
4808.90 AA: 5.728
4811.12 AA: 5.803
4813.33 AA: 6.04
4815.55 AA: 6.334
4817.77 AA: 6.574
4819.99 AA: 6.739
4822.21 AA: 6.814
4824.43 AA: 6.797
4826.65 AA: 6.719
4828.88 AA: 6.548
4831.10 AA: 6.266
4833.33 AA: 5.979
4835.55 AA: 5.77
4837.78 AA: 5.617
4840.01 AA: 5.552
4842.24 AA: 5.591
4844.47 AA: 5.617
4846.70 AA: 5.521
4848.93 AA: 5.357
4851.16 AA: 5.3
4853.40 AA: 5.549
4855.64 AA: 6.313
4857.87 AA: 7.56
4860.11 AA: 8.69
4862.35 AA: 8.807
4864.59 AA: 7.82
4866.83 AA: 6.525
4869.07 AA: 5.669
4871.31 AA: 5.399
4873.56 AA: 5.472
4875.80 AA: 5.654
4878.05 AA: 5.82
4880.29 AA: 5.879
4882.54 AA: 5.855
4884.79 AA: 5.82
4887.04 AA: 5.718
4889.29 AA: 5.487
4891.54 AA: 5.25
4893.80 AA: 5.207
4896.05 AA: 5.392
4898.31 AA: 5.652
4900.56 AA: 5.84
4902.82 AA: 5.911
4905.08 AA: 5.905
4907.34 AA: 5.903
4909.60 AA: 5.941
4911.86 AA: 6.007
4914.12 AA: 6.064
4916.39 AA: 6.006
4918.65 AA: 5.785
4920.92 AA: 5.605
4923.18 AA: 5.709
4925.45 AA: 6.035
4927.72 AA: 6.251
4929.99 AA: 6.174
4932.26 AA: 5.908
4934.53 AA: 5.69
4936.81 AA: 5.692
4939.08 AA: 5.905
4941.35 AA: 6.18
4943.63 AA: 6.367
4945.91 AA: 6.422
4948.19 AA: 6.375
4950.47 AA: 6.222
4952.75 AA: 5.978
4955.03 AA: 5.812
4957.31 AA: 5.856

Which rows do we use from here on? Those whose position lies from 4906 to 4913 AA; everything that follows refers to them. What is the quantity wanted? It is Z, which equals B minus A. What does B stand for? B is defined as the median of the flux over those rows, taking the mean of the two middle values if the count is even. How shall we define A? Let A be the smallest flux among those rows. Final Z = 0.0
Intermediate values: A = 5.903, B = 5.94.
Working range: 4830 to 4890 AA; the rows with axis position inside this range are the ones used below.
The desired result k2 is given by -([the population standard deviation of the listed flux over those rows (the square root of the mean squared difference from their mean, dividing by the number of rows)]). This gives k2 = -0.95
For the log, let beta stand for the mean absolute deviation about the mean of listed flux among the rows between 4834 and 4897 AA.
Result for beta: 0.69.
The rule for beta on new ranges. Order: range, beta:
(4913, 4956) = 0.21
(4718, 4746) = 0.17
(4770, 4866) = 0.51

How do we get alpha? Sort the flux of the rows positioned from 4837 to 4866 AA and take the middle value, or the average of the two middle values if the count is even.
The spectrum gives 5.6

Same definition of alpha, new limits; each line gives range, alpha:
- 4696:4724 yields 6.2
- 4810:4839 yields 6.3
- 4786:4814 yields 6.1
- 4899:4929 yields 5.9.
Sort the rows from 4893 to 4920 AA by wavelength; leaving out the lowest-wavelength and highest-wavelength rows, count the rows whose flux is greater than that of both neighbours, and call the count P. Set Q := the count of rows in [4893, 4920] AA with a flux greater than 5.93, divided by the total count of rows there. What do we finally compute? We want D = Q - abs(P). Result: -1.67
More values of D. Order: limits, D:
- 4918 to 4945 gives -0.58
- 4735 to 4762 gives -0.08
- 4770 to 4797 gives 0.00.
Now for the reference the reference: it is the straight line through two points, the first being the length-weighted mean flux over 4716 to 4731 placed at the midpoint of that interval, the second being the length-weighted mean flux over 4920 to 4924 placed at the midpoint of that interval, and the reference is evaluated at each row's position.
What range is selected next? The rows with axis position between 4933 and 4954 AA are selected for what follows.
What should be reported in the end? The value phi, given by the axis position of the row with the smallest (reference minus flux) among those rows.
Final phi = 4945.91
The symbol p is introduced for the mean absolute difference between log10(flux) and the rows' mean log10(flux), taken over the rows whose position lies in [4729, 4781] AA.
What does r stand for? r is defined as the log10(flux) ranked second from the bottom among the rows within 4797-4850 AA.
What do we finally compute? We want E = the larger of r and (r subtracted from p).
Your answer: 0.742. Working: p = 0.02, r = 0.742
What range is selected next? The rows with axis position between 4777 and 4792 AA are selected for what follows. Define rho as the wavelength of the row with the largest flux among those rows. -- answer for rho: 4778.00 AA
